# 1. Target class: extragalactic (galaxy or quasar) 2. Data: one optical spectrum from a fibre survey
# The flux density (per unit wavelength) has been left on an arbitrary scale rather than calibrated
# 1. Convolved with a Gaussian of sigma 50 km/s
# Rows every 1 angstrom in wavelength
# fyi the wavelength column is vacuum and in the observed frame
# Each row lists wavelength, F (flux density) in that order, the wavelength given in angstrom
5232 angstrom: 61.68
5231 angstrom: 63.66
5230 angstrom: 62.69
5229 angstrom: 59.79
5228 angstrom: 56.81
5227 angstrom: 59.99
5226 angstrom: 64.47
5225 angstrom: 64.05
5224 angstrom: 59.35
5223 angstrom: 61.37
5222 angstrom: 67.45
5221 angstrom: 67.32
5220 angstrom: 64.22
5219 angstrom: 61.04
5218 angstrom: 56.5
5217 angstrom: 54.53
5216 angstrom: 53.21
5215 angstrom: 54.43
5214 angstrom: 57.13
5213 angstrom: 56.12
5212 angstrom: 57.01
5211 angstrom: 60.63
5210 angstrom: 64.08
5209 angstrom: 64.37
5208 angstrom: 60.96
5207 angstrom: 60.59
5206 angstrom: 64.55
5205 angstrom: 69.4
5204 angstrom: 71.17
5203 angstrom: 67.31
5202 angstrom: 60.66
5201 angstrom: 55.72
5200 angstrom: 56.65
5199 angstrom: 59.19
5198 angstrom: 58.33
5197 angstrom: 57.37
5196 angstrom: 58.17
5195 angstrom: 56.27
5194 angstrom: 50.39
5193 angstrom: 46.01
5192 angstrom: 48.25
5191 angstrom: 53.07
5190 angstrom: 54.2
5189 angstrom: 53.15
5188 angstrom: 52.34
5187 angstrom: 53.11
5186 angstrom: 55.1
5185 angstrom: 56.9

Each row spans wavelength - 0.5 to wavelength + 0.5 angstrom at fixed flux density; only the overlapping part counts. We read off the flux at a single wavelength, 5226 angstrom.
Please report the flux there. 64.47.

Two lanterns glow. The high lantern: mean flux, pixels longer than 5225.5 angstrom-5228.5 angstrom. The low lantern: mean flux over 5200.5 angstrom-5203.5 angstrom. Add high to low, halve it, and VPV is 61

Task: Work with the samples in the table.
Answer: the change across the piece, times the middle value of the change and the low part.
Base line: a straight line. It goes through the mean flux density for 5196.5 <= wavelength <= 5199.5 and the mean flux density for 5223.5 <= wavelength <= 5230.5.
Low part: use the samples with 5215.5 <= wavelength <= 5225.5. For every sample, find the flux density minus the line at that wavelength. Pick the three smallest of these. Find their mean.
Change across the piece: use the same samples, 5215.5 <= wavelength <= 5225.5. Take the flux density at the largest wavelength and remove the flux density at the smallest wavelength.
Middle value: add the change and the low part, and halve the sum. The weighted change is 30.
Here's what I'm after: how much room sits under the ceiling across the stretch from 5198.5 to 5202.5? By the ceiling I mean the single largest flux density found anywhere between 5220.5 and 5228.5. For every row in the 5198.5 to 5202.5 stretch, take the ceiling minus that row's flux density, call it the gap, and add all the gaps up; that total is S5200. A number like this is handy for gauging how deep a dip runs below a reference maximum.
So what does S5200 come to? 38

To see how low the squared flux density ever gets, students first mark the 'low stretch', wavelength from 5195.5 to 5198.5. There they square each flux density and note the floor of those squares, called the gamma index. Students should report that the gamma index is 3291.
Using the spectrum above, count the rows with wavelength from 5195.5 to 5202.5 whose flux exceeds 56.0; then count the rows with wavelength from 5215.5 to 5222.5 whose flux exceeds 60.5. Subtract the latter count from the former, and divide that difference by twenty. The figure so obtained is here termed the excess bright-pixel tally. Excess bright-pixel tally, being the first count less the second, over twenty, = 0.10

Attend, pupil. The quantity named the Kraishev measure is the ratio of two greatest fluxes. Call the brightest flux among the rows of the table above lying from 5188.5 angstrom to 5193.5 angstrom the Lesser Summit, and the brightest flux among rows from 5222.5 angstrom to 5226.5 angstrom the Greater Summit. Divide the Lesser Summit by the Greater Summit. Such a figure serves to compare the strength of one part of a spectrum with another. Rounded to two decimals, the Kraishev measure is 0.84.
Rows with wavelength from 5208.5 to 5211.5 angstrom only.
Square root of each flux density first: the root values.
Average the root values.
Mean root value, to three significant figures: 7.94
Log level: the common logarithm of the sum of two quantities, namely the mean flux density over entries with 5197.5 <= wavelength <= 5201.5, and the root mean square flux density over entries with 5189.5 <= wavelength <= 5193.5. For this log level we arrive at 2.03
